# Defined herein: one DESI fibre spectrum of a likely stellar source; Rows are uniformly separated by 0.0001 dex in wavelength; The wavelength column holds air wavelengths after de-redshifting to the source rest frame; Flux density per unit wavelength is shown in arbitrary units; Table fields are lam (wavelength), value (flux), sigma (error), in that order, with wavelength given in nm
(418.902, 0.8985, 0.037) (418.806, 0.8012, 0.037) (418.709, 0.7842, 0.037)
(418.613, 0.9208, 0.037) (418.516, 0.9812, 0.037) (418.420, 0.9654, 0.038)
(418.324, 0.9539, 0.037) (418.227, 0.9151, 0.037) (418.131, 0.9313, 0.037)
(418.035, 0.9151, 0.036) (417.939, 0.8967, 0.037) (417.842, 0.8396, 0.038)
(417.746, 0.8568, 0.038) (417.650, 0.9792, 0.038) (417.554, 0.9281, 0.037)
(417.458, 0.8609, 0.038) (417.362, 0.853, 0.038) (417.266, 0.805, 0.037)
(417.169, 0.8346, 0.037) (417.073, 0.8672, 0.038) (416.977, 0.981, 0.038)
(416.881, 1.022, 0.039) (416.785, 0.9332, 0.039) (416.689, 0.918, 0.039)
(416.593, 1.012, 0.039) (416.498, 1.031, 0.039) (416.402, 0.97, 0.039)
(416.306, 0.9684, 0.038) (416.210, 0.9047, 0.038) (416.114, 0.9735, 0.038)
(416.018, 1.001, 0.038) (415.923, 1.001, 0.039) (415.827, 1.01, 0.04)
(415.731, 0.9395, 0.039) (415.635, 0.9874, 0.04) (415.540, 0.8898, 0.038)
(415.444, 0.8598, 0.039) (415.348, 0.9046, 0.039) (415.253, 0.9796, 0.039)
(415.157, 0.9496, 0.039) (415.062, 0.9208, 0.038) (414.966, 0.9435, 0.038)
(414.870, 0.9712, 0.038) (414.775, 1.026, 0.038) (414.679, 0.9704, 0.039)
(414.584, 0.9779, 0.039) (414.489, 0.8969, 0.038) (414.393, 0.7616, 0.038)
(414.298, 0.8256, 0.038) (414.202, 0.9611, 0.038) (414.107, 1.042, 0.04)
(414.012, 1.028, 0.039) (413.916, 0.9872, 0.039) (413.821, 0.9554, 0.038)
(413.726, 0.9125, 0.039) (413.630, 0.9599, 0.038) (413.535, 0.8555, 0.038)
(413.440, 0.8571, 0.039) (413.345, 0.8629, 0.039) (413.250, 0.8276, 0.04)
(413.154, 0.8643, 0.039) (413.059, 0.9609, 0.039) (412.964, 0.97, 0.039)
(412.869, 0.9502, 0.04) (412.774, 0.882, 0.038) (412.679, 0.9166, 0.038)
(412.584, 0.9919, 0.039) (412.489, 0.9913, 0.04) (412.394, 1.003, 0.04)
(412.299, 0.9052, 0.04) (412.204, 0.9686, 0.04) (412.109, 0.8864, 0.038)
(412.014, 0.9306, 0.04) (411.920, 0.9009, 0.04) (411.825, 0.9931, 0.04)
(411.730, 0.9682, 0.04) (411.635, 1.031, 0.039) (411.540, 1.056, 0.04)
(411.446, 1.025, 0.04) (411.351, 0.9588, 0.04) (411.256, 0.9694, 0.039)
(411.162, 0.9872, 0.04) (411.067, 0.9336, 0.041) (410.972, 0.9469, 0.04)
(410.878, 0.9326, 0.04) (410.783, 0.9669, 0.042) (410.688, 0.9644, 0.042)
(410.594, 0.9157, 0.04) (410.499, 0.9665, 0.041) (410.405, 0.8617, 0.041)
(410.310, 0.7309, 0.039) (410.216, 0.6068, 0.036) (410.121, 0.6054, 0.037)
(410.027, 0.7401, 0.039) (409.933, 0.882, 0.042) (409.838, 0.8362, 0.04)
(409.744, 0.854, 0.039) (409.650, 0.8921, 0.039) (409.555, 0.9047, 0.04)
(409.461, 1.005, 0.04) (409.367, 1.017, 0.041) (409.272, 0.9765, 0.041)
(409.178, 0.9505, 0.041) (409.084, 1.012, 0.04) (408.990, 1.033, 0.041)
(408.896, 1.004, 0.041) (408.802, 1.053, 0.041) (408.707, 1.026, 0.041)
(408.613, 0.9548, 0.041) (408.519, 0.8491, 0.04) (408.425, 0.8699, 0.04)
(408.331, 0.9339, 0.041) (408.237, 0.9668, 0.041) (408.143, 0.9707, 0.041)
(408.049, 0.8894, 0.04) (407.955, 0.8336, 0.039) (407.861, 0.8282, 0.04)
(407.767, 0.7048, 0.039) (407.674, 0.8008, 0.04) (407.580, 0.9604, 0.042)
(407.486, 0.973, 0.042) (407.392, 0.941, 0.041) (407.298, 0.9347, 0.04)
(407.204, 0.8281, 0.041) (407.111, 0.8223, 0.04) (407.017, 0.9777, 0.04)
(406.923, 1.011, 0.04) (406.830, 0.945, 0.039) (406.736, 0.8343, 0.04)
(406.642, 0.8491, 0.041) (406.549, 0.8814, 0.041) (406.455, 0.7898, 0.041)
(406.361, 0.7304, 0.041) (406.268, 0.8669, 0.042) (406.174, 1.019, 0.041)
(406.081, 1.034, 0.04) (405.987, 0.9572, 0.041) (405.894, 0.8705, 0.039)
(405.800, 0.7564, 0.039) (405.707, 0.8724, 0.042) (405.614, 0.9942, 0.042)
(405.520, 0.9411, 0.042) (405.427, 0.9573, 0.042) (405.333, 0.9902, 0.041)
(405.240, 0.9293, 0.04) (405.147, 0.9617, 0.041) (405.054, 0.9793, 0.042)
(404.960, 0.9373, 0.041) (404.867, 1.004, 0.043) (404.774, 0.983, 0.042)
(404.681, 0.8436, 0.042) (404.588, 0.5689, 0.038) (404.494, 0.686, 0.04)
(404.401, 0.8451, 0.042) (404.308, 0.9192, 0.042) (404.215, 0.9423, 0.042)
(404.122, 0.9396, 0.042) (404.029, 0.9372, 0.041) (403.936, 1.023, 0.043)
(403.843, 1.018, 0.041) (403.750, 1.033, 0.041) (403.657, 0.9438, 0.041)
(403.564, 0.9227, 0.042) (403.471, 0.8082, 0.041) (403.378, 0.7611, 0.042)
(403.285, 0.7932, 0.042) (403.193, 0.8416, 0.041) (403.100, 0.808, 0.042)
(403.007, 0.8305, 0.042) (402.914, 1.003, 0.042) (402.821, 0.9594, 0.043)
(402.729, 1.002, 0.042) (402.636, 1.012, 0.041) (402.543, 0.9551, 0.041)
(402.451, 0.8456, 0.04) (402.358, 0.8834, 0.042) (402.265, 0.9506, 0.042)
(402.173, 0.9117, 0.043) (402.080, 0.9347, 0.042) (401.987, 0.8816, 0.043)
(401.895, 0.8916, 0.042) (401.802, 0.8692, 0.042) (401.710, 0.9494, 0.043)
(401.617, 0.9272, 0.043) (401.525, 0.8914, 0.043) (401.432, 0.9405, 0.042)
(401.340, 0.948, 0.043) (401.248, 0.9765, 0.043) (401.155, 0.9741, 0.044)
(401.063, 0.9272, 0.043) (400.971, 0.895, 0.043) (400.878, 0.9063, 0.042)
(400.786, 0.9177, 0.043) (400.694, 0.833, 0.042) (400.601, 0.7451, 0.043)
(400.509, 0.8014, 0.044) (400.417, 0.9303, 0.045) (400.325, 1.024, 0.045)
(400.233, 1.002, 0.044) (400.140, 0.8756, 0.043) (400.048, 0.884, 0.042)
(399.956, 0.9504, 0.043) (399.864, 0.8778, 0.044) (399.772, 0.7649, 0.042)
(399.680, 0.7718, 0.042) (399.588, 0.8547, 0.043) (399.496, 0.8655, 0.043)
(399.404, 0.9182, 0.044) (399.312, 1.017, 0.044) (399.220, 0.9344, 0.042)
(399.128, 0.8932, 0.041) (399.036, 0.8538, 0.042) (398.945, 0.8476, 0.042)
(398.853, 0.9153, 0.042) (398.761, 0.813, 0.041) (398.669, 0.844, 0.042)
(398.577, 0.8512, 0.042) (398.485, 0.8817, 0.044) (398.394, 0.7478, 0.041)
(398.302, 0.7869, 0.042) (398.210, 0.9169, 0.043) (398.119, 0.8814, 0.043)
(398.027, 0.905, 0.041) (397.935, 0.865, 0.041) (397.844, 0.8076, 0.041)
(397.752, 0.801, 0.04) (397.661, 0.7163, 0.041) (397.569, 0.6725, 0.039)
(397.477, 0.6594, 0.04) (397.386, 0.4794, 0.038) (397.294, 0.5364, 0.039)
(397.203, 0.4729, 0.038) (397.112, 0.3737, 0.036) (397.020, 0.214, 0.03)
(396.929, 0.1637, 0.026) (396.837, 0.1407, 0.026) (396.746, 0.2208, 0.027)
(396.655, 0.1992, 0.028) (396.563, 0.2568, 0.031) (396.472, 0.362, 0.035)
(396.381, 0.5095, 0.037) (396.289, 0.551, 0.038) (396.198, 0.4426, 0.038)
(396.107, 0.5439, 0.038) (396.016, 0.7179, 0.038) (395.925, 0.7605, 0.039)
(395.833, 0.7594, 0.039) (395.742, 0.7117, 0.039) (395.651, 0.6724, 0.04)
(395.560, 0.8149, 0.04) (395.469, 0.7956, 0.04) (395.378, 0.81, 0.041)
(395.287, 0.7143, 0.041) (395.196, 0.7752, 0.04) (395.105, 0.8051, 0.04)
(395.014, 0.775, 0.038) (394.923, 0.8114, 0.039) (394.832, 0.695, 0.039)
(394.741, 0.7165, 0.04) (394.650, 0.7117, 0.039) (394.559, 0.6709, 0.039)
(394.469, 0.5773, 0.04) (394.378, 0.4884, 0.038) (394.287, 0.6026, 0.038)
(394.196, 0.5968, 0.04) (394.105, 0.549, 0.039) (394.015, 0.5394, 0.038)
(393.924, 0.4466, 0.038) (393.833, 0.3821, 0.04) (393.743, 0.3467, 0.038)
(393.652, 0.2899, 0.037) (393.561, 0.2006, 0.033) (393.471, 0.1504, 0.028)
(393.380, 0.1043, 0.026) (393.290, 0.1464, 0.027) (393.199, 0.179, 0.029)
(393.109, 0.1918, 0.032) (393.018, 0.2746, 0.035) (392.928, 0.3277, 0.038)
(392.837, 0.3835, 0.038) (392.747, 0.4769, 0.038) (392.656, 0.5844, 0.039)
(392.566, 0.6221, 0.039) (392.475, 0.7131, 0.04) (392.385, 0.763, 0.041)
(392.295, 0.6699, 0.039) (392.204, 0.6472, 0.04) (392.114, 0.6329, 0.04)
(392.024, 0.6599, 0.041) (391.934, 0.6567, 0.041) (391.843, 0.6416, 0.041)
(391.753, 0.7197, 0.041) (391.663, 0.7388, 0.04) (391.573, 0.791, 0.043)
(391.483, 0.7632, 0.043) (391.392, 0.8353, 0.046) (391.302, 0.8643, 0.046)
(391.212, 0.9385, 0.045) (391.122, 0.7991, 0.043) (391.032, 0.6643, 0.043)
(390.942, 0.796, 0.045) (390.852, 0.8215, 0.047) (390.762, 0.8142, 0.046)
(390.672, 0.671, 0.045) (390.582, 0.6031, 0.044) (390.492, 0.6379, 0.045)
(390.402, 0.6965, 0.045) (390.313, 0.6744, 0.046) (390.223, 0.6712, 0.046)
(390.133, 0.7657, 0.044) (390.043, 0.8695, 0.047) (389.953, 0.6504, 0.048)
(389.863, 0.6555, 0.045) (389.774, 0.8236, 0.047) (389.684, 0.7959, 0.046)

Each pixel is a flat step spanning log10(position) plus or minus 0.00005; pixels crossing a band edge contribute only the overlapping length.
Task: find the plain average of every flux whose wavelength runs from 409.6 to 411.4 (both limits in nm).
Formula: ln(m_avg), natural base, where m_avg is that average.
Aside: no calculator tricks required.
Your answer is -0.14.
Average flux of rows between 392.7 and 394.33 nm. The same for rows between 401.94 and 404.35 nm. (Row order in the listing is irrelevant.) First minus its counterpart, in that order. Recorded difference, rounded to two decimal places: -0.57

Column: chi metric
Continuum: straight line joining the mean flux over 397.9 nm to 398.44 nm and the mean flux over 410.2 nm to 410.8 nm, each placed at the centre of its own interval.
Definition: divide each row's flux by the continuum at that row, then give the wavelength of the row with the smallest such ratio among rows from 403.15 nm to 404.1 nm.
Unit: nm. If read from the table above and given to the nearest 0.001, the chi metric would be 403.378 nm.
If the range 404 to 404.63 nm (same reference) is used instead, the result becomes 404.588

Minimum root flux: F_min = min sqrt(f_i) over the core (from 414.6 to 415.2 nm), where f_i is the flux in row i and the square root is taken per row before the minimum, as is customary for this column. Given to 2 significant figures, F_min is 0.96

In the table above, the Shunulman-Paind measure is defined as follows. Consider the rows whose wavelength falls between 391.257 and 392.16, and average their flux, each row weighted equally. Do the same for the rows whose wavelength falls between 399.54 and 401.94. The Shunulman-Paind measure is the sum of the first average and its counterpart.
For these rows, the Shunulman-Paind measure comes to 1.63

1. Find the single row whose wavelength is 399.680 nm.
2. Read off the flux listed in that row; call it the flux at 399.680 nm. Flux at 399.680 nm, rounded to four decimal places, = 0.7718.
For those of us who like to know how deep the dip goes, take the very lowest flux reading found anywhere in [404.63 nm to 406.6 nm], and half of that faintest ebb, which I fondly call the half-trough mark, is 0.37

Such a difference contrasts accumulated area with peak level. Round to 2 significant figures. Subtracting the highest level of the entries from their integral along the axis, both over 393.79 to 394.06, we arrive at -0.42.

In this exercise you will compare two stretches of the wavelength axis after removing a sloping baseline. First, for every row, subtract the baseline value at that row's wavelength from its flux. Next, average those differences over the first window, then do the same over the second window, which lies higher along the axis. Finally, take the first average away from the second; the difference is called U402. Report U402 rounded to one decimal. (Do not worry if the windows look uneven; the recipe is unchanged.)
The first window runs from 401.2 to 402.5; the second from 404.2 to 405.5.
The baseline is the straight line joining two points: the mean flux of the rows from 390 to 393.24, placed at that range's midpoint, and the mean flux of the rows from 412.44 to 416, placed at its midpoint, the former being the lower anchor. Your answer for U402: -0.1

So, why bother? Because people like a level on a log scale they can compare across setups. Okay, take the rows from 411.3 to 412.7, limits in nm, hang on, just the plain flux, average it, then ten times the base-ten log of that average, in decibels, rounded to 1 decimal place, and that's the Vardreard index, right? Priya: -0.1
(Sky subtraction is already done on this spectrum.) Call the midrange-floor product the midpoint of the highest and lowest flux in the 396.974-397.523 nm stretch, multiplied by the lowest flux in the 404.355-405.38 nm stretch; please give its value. 0.25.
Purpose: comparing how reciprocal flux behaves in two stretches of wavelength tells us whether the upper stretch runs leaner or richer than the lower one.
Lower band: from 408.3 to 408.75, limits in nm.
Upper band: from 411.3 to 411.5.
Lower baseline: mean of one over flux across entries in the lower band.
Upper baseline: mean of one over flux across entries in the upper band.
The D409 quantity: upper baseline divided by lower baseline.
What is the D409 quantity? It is 0.93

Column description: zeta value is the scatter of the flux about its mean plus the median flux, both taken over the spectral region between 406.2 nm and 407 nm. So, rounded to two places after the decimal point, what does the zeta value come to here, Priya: 0.94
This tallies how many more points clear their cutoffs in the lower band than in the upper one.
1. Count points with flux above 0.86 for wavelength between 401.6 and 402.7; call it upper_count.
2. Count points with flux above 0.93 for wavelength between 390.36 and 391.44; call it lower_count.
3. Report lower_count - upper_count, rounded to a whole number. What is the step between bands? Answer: -10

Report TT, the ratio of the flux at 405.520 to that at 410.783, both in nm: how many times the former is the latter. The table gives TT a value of 1.0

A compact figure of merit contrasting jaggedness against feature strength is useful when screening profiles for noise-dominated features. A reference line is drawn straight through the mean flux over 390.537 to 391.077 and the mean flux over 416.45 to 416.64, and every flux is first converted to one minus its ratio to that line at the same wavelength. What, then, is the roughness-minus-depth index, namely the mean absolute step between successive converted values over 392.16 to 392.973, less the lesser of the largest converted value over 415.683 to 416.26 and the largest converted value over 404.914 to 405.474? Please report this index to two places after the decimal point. 0.13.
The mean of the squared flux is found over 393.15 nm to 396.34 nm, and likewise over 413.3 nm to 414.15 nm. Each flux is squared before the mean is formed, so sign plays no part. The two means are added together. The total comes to 1.26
